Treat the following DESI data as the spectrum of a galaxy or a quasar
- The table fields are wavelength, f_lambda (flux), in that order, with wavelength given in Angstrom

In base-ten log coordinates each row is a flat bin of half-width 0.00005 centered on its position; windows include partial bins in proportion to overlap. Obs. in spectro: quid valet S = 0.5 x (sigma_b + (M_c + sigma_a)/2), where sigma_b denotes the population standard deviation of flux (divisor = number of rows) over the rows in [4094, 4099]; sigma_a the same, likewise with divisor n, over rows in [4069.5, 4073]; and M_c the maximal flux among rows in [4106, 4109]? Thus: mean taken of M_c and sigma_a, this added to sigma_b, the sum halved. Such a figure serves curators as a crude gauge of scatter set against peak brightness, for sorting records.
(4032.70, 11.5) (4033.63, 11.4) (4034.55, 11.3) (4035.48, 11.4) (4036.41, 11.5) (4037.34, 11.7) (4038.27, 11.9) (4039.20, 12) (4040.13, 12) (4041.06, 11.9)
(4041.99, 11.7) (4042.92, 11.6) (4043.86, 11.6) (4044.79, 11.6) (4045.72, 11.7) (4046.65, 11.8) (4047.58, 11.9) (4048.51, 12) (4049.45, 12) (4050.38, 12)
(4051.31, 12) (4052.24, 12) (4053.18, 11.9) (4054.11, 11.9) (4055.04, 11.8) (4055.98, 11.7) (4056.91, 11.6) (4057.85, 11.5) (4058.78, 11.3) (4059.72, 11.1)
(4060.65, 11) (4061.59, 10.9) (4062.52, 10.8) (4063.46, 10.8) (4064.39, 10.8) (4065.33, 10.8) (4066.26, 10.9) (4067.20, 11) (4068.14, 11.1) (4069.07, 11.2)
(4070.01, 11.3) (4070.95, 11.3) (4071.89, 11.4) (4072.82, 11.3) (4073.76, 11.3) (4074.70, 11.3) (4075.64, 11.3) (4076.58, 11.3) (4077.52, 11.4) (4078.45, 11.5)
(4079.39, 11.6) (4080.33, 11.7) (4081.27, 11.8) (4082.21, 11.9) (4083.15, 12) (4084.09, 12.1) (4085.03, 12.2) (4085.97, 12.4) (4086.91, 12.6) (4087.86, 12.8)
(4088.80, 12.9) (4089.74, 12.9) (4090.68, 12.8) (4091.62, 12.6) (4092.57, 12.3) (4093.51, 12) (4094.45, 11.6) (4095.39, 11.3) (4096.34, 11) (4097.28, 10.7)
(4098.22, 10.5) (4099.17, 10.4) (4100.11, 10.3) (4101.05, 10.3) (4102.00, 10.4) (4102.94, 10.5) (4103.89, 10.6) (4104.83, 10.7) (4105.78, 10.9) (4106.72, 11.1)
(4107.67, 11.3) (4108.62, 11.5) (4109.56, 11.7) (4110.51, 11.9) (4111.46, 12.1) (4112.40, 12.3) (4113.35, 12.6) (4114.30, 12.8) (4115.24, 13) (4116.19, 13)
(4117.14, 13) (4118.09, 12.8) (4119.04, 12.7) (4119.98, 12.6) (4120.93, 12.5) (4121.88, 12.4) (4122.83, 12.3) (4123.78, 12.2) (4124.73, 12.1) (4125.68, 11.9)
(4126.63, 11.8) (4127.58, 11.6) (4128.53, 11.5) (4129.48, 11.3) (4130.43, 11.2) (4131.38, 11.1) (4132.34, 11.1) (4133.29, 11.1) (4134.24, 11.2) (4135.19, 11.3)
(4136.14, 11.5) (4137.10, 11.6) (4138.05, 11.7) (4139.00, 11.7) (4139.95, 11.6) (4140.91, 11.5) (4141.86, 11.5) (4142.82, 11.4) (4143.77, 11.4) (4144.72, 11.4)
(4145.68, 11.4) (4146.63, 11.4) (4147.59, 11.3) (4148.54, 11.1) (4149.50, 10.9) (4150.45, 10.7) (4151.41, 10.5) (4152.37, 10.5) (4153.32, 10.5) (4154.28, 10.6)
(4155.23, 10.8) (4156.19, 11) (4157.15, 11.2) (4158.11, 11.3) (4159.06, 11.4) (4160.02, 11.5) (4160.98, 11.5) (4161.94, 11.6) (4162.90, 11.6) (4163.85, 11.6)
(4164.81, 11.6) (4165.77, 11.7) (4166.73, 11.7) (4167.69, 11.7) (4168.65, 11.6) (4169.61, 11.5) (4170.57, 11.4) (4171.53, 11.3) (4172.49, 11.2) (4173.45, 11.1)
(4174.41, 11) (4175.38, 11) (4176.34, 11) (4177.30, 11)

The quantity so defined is 3.08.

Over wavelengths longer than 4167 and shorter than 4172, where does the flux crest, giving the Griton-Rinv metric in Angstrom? 4167.69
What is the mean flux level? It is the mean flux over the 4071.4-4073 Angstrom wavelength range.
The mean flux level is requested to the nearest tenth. 11.4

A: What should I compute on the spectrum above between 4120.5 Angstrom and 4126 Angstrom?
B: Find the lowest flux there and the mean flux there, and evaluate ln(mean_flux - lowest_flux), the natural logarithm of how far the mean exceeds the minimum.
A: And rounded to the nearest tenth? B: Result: -1.1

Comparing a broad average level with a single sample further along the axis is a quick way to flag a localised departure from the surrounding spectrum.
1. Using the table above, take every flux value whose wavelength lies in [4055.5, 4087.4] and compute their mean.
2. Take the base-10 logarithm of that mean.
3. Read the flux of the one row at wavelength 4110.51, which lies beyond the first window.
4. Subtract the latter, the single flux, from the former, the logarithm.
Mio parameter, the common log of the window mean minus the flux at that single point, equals -10.84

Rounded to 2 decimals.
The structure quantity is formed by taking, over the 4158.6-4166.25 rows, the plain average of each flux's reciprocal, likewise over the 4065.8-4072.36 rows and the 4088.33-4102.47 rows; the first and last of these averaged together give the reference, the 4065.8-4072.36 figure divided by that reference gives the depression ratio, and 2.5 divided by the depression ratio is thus 2.43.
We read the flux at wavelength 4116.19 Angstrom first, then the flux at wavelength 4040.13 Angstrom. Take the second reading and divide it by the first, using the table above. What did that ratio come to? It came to 0.92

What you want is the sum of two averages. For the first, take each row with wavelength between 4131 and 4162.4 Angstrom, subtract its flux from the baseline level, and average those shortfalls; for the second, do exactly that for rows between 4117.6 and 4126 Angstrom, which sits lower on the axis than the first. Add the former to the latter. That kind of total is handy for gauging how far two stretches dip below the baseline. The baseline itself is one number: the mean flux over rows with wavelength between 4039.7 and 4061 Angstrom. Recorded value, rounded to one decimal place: -0.2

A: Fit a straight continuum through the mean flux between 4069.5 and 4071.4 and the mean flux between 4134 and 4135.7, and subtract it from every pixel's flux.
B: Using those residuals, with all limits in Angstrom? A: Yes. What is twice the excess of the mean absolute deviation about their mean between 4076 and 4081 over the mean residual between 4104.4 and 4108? 0.8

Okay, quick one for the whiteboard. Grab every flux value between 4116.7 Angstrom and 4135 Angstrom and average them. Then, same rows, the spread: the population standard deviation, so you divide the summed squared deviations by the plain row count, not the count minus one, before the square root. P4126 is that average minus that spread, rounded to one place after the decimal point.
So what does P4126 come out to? 11.3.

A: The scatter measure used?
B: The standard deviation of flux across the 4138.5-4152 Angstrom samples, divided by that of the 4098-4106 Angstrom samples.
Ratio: 1.8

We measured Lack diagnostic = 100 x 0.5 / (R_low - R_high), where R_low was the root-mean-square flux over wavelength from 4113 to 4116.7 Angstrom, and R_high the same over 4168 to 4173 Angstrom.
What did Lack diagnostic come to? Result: 34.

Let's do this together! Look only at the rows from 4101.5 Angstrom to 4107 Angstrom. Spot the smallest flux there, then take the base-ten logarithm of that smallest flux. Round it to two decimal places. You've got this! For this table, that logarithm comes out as 1.02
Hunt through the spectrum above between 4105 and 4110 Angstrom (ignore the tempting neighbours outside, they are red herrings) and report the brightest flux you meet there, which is 11.7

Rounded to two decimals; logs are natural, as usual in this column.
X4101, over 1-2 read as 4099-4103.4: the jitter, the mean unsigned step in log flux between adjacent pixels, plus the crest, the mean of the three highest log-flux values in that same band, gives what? 2.35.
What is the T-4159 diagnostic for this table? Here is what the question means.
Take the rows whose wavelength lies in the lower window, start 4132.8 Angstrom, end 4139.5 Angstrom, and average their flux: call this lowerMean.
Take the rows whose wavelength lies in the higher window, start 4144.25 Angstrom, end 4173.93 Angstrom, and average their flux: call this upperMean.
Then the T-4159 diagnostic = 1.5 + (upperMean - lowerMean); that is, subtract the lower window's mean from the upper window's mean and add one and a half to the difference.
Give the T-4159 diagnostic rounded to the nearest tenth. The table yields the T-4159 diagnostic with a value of 1.3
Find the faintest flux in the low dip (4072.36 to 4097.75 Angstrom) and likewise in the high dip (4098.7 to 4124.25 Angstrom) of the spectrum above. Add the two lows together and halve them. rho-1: 10.5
